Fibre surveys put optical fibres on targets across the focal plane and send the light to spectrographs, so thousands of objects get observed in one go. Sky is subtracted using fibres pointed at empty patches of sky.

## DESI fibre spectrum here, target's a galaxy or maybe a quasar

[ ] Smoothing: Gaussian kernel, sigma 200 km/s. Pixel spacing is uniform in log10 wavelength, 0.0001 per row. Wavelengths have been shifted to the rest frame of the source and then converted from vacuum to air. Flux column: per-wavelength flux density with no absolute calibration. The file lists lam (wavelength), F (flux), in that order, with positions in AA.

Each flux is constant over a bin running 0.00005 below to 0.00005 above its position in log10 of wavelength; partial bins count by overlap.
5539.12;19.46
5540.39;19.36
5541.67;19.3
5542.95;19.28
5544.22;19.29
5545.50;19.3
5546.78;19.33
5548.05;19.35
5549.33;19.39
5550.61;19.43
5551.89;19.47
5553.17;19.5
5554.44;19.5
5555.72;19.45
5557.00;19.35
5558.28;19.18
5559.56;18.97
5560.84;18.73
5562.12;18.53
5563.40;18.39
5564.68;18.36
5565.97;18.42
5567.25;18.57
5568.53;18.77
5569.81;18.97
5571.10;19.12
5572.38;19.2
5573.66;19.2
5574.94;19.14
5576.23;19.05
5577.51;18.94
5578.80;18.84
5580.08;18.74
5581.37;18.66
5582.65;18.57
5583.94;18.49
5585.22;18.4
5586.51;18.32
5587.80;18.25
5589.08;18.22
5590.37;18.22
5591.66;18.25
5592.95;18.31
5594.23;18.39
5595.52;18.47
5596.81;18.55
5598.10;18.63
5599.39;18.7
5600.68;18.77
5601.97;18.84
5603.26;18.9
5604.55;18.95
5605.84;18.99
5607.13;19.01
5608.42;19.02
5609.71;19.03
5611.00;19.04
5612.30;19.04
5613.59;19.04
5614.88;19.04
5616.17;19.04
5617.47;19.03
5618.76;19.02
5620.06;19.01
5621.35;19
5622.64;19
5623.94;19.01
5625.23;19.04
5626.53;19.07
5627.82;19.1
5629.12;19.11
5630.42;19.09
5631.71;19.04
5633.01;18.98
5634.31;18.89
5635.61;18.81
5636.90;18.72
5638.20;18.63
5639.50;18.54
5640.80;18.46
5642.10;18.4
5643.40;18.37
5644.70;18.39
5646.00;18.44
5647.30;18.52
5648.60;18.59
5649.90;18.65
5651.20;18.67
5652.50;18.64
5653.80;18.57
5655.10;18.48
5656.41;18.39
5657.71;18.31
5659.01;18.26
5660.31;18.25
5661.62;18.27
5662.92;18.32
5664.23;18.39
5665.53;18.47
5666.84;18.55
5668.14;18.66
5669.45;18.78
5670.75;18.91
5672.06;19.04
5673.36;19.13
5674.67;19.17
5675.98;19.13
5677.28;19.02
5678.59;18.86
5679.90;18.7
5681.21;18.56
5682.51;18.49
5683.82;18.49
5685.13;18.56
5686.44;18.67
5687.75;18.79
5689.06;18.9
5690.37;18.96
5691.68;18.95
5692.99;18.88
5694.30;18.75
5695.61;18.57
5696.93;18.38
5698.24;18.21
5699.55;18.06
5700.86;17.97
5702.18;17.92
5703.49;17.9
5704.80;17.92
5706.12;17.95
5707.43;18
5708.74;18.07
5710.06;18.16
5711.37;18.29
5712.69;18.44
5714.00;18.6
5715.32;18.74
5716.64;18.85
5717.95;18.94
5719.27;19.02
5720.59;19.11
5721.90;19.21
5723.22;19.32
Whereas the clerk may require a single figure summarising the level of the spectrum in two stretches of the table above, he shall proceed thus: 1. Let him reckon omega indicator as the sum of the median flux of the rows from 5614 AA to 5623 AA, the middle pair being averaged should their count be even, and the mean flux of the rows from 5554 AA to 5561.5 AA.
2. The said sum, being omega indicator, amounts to 38.2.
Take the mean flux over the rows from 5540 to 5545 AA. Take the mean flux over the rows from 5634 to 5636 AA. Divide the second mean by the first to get 0.976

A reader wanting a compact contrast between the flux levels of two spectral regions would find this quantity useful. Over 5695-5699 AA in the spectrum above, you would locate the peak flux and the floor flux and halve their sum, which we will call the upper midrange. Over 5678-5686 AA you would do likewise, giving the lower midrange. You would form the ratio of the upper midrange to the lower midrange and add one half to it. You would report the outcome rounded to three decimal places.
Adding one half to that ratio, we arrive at 1.485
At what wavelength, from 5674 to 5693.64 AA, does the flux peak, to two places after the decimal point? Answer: 5674.67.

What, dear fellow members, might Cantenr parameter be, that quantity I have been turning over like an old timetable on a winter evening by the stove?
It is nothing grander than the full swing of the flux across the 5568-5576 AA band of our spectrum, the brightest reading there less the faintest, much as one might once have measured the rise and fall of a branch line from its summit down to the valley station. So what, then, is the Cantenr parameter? 0.43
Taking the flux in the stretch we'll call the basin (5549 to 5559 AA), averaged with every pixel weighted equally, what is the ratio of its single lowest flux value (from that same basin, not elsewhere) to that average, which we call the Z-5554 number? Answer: 0.988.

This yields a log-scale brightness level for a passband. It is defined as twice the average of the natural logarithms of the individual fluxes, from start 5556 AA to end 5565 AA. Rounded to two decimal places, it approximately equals 5.87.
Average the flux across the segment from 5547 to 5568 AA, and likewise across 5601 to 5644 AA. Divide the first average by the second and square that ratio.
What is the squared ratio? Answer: 1.01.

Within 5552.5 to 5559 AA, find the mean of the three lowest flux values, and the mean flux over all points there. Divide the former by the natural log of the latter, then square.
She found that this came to 42.5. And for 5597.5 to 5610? 40.5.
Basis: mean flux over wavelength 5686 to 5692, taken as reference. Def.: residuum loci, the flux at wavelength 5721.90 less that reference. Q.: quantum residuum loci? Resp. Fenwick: 0.36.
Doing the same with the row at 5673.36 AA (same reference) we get 0.28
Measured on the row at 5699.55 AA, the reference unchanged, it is -0.79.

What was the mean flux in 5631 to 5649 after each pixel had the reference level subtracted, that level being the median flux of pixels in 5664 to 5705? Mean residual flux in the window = 0.0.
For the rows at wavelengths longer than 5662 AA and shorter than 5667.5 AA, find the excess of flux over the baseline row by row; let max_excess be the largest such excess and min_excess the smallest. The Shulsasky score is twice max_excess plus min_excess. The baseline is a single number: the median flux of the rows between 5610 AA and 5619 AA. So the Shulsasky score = -1.7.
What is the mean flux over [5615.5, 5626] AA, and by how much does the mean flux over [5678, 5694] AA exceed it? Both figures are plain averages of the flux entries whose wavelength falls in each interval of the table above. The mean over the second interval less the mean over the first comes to -0.28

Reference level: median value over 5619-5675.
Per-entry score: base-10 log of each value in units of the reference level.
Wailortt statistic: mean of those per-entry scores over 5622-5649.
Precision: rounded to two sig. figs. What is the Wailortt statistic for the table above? 0.0028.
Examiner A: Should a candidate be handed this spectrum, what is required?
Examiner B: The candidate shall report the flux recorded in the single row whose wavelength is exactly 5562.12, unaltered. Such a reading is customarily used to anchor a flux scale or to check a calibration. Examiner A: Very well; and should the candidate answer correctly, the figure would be 18.53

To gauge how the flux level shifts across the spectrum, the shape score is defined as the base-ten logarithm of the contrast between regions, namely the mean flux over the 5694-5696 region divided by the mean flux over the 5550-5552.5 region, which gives -0.018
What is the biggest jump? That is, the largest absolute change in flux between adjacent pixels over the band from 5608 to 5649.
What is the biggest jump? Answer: 0.090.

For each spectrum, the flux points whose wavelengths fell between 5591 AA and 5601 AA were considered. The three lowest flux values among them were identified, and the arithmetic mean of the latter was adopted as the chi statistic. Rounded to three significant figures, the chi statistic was 18.3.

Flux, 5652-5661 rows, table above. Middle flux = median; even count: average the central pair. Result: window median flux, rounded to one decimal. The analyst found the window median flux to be 18.4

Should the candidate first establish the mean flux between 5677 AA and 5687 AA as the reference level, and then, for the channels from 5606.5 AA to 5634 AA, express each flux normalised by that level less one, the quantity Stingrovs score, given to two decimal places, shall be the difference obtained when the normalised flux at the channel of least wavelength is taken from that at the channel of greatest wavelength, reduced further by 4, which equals -4.00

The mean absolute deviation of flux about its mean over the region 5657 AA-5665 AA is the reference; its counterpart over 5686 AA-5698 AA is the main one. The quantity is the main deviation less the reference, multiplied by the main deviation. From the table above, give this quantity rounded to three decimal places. 0.016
